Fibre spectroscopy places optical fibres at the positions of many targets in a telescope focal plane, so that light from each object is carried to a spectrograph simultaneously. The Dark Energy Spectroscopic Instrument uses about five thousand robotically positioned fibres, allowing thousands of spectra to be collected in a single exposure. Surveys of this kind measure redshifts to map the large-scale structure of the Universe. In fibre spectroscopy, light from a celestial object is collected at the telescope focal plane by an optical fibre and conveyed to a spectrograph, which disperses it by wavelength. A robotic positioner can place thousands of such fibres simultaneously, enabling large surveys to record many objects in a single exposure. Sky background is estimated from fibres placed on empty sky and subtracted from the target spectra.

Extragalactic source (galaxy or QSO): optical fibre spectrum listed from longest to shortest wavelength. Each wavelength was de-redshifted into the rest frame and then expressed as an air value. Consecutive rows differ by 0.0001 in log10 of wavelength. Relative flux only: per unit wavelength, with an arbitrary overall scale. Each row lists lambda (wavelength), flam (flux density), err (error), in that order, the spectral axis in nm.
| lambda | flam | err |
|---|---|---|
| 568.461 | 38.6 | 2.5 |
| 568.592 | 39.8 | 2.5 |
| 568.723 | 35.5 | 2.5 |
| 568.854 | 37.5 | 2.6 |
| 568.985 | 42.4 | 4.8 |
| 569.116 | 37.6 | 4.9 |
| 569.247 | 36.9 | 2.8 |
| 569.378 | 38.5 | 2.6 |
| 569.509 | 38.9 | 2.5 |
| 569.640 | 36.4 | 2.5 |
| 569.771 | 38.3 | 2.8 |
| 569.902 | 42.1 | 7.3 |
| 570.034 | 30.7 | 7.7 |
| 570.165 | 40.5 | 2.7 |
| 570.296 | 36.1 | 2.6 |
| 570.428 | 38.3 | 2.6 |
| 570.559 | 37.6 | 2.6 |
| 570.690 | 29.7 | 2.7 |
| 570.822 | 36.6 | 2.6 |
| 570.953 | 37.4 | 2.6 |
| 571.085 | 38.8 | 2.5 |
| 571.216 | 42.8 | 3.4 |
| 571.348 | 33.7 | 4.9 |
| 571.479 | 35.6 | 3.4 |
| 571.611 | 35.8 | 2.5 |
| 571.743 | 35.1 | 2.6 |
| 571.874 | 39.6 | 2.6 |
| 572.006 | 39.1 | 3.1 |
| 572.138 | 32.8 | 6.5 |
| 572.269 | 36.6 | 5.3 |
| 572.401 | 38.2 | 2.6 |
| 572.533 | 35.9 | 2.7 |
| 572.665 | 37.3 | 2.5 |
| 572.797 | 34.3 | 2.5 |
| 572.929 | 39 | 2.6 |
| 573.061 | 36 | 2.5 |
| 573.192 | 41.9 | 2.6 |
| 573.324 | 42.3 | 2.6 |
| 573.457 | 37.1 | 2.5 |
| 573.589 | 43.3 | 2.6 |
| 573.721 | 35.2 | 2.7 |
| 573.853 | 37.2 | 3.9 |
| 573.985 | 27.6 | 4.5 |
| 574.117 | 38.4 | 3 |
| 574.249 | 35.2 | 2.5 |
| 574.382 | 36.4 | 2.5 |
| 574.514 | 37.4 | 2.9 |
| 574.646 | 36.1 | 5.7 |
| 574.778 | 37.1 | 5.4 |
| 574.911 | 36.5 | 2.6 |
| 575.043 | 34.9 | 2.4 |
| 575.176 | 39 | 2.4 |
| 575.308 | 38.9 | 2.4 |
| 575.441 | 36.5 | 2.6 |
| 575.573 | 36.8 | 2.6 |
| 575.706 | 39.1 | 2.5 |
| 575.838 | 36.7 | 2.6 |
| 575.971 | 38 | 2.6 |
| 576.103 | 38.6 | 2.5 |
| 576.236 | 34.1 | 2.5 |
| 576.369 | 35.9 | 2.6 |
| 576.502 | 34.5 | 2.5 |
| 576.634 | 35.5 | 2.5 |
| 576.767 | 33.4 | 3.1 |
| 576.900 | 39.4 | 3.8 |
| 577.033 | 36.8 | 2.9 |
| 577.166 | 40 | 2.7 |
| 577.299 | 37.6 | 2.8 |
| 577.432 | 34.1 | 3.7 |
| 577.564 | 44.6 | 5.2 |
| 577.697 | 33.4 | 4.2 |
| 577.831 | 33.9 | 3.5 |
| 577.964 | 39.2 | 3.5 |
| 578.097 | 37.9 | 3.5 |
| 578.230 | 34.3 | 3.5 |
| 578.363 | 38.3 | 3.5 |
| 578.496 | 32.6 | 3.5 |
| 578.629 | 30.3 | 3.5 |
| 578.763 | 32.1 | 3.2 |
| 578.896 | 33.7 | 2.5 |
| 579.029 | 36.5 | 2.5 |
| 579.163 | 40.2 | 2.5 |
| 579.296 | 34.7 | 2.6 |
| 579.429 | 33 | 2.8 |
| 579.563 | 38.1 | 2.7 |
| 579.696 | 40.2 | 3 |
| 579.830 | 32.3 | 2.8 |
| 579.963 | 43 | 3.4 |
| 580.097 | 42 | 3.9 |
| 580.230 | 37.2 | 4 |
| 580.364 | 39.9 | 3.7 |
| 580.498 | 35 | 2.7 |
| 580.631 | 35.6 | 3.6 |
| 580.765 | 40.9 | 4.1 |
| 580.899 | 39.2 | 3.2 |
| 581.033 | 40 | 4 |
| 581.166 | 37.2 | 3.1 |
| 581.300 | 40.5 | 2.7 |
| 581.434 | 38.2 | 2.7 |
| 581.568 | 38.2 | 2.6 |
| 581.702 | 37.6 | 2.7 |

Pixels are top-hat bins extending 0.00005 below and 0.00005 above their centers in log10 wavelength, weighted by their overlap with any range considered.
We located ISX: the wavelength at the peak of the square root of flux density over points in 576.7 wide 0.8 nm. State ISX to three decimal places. 576.900 nm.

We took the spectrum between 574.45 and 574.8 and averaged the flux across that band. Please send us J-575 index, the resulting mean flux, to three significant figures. 36.9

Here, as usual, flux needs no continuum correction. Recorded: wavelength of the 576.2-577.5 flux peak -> 577.166 nm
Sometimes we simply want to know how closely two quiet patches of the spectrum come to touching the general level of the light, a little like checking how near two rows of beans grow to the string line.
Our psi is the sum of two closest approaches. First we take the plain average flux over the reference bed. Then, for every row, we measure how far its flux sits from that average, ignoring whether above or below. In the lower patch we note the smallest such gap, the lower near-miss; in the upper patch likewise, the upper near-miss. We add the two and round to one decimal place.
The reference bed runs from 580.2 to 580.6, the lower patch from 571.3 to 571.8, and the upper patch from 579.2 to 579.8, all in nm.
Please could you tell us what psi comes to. 2.3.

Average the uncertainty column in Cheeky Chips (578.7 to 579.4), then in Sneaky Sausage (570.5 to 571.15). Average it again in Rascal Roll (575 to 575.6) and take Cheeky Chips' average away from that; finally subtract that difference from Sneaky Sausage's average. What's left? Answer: 2.8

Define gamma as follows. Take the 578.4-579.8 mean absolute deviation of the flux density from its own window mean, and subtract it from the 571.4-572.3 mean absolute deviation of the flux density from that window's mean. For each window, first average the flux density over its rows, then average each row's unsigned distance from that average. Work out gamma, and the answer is -1.1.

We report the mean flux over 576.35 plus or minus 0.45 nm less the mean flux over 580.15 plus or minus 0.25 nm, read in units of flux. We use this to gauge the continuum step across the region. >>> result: -5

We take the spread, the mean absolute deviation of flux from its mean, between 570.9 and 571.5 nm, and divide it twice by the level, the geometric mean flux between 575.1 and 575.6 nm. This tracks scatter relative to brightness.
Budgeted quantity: 0.0018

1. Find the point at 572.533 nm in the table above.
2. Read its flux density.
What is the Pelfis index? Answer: 35.9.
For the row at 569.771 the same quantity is 38.3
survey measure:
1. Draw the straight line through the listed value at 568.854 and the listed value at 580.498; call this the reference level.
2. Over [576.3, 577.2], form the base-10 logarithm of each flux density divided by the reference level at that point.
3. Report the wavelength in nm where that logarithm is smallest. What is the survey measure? 576.767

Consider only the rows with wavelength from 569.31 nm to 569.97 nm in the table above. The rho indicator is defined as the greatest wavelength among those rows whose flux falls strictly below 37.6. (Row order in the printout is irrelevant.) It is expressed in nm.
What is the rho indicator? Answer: 569.640 nm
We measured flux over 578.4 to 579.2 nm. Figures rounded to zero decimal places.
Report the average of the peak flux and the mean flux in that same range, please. 37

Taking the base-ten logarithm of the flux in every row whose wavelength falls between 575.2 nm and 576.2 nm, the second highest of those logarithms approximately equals 1.59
